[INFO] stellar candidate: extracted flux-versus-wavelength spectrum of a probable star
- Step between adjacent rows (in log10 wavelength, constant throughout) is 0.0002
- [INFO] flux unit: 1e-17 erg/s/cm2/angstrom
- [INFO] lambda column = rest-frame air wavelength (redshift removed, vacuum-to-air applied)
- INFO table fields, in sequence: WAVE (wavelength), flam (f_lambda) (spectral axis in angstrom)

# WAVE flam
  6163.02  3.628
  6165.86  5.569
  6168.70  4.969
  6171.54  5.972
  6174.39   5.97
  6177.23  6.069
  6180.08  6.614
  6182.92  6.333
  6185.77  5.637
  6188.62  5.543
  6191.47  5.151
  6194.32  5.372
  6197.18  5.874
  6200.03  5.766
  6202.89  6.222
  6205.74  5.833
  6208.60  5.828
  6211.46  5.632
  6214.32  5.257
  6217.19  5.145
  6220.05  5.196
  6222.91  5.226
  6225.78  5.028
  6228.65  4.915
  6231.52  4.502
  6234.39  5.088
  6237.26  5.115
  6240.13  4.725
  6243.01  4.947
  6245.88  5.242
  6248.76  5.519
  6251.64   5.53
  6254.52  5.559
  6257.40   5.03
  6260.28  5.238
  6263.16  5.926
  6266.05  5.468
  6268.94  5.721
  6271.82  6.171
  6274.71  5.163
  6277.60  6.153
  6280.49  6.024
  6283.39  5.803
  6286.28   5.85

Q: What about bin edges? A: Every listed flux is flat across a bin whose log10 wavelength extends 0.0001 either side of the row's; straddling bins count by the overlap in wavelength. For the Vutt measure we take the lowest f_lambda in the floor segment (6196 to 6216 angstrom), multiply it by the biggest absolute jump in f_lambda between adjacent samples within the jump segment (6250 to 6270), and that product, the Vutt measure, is 3.6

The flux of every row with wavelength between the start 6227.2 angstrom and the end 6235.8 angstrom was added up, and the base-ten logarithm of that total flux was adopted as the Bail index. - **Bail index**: 1.16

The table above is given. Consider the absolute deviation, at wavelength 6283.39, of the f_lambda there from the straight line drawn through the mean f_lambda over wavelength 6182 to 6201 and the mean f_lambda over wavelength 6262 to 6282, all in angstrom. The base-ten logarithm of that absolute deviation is -1.7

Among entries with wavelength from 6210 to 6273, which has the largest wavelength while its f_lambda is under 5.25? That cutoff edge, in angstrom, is 6260.28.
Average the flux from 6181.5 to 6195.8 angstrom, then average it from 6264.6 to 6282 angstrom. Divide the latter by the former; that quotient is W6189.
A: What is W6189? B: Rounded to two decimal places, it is 1.03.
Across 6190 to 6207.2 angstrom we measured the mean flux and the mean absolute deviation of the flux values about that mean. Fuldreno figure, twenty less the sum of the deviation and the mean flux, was 14.0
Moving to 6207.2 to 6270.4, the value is 14.5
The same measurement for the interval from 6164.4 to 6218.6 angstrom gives 13.9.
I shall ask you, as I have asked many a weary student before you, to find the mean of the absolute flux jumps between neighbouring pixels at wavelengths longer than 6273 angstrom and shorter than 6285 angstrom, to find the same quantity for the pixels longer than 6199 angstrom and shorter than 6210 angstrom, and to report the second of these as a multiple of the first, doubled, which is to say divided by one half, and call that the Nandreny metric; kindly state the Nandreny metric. 1.3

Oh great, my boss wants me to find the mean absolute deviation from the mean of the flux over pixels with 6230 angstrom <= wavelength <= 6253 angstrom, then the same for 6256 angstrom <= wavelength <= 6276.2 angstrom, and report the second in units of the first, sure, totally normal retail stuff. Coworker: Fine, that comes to 1.30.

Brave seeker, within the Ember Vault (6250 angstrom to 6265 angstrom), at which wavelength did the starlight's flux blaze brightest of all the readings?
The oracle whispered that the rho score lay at 6263.16 angstrom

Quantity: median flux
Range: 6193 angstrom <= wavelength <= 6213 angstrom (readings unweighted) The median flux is 5.8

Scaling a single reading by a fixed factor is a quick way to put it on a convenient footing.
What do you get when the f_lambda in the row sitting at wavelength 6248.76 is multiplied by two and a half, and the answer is 13.8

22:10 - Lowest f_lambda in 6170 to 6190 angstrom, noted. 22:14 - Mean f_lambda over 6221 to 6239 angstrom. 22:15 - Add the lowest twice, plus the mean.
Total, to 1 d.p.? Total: 16.1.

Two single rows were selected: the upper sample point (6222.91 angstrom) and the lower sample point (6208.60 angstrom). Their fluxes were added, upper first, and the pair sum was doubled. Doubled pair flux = 22.1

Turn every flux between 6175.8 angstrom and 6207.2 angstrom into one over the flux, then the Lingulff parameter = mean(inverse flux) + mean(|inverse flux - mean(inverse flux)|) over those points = 0.181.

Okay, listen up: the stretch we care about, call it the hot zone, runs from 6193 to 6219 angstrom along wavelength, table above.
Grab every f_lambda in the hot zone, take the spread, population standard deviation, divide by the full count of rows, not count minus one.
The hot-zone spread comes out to 0.32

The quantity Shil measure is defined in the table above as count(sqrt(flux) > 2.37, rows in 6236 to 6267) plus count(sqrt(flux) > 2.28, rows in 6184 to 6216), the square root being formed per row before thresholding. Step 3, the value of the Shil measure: 11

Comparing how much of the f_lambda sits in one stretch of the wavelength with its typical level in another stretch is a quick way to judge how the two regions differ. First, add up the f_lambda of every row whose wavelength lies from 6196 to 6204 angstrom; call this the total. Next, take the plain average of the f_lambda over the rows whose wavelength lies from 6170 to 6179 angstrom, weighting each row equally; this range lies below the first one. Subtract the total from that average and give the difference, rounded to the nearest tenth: -11.9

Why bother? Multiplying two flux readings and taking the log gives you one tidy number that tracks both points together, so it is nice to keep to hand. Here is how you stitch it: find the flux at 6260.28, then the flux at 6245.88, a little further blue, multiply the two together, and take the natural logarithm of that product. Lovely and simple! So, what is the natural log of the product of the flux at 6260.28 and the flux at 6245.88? 3.31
